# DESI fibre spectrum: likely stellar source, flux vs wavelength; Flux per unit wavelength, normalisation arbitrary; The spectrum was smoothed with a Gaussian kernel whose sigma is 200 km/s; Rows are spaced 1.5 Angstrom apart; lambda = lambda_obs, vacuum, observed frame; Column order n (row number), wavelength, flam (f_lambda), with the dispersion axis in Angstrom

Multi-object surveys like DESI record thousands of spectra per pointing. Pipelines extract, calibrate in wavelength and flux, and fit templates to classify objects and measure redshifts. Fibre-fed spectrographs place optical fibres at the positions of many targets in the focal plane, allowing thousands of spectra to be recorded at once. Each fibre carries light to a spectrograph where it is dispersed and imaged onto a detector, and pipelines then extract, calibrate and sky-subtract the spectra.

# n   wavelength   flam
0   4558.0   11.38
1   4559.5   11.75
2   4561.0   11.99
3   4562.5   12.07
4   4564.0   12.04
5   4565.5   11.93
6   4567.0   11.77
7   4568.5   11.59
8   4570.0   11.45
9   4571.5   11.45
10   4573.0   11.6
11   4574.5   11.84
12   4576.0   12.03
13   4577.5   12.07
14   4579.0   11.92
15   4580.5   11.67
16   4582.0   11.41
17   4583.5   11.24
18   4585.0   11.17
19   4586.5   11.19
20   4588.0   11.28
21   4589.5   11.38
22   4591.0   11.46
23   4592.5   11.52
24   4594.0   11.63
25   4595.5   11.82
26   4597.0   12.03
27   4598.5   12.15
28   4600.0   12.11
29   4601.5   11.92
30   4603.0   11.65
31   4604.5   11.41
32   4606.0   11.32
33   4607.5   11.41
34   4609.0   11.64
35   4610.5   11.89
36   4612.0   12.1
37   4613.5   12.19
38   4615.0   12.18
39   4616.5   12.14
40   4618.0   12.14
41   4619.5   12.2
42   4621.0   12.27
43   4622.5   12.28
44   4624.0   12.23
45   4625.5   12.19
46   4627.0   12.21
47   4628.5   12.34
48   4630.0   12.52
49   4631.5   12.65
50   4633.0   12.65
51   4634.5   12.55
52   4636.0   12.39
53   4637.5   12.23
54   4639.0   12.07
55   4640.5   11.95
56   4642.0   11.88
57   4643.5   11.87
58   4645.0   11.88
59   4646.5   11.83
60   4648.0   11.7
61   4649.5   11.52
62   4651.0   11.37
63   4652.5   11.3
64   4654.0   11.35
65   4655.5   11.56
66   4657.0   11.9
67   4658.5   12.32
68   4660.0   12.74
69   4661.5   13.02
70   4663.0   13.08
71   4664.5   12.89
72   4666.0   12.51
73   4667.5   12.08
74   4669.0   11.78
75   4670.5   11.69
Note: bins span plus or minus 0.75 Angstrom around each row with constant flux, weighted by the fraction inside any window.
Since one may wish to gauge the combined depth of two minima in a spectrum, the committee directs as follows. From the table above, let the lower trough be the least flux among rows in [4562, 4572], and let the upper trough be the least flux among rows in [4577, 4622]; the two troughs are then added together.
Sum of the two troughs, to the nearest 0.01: 22.62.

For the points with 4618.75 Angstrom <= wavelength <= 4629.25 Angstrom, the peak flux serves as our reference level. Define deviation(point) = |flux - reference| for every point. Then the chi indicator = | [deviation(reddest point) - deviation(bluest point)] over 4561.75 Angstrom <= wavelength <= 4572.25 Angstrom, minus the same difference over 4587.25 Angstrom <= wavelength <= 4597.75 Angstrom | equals 1.4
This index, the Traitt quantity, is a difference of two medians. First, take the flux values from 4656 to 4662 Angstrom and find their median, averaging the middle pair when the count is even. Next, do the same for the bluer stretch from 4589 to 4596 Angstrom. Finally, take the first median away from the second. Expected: -1.0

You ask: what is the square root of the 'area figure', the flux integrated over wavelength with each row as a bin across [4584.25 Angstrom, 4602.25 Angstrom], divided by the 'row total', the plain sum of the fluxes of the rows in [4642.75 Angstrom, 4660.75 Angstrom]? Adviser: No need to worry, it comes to 1.22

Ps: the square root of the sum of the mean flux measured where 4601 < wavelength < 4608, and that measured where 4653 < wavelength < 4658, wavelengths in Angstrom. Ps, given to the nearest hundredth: 4.81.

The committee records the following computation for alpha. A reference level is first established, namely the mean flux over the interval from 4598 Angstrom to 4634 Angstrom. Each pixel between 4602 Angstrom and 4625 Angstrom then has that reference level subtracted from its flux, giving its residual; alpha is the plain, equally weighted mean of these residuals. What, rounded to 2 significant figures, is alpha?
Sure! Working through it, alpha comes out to -0.14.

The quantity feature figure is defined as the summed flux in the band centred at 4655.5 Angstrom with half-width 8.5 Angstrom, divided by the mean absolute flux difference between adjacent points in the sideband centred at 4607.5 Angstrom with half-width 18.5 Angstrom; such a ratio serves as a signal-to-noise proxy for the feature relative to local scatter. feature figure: 1151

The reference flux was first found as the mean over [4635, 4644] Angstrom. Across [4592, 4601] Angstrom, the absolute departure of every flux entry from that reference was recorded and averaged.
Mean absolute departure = 0.23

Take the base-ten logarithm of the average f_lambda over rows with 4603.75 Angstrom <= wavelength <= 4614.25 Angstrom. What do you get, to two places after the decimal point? 1.07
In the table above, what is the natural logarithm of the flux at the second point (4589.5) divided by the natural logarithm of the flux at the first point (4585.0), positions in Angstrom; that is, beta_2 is 1.01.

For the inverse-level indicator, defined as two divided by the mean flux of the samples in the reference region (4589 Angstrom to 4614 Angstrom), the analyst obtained 0.170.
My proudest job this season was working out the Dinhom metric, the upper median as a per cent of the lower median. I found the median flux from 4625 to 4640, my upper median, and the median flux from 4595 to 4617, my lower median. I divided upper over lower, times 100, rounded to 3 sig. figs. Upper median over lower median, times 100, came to 104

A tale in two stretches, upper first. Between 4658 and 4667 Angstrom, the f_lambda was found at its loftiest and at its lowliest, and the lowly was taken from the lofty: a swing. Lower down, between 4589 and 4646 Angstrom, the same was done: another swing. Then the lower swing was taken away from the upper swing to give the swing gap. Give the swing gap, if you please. -0.6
